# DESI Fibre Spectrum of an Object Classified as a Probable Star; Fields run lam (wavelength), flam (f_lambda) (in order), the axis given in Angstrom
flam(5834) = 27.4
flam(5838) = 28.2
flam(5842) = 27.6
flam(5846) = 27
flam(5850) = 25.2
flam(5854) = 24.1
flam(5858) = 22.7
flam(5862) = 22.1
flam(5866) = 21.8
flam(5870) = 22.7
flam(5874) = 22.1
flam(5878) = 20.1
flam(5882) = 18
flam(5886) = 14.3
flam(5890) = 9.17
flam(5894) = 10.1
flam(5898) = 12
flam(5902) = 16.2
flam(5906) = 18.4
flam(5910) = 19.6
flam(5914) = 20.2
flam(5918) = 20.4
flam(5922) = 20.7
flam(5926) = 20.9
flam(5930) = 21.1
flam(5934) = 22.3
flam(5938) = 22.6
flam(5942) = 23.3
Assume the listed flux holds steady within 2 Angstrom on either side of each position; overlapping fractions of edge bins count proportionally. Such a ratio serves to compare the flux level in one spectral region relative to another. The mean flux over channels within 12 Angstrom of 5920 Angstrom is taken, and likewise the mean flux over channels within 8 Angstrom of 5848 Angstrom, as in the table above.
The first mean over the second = 0.79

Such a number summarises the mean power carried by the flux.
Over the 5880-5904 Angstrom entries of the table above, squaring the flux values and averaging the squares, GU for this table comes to 187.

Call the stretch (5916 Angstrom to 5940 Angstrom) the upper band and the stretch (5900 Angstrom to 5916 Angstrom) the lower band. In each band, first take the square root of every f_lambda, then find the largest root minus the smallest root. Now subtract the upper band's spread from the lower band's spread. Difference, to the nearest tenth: 0.2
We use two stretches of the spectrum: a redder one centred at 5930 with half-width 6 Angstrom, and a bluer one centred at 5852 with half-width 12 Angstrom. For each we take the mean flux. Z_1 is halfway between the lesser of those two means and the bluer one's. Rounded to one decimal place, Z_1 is 23.1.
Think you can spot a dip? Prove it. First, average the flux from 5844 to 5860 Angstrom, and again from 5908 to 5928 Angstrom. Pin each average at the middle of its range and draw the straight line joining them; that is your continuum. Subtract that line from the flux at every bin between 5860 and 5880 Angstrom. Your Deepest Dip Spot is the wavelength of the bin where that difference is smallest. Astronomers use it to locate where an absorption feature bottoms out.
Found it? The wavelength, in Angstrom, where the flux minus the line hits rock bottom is 5878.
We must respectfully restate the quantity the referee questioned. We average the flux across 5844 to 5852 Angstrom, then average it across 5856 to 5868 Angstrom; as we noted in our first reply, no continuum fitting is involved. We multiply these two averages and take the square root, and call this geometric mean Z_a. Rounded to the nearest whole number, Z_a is 24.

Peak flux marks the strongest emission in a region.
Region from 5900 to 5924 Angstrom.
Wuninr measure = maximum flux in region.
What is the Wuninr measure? 20.7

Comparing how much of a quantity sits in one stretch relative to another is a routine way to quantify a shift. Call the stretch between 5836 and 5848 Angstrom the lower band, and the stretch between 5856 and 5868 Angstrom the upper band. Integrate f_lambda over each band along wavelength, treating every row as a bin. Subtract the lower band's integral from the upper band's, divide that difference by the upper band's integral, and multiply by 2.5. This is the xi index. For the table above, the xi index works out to -0.6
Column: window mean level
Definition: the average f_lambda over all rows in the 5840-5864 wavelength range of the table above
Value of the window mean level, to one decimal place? 24.8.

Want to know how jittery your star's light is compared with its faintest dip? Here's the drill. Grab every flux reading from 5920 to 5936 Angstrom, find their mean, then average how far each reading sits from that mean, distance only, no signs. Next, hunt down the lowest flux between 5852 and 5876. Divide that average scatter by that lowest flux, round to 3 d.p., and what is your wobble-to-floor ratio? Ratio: 0.024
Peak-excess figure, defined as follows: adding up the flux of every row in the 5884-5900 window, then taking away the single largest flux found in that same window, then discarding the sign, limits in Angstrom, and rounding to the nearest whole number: 31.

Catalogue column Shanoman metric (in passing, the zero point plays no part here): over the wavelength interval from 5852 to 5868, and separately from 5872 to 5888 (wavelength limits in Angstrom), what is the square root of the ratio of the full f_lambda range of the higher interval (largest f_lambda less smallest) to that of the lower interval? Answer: 1.8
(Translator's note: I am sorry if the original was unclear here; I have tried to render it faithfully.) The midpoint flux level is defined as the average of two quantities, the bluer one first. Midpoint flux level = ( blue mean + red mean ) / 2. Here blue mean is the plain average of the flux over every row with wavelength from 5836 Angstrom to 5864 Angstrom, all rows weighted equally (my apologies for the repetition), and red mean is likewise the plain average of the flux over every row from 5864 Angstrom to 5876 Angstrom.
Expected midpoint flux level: 23.74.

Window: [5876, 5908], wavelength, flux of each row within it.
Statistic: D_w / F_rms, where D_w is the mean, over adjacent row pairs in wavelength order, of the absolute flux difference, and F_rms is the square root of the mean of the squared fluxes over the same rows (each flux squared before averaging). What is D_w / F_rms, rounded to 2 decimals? 0.19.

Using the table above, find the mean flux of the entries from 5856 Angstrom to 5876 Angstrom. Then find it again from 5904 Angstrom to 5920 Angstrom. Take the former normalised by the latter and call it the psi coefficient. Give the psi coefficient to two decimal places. 1.13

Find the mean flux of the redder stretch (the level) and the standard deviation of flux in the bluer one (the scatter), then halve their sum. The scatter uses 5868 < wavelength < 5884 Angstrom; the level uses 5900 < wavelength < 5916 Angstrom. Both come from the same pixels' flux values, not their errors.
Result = 10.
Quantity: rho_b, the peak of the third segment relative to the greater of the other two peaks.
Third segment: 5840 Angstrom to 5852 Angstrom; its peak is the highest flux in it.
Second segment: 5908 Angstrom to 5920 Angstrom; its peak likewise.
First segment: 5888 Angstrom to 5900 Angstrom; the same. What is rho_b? 1.35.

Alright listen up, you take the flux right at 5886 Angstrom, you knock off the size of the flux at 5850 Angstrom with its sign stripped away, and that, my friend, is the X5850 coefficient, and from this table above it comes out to -11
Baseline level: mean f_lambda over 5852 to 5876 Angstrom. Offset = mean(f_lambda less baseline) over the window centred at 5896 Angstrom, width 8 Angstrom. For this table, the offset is -12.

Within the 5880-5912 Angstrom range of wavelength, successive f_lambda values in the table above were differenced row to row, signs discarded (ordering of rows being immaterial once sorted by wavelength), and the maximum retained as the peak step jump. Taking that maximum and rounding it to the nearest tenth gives 5.1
